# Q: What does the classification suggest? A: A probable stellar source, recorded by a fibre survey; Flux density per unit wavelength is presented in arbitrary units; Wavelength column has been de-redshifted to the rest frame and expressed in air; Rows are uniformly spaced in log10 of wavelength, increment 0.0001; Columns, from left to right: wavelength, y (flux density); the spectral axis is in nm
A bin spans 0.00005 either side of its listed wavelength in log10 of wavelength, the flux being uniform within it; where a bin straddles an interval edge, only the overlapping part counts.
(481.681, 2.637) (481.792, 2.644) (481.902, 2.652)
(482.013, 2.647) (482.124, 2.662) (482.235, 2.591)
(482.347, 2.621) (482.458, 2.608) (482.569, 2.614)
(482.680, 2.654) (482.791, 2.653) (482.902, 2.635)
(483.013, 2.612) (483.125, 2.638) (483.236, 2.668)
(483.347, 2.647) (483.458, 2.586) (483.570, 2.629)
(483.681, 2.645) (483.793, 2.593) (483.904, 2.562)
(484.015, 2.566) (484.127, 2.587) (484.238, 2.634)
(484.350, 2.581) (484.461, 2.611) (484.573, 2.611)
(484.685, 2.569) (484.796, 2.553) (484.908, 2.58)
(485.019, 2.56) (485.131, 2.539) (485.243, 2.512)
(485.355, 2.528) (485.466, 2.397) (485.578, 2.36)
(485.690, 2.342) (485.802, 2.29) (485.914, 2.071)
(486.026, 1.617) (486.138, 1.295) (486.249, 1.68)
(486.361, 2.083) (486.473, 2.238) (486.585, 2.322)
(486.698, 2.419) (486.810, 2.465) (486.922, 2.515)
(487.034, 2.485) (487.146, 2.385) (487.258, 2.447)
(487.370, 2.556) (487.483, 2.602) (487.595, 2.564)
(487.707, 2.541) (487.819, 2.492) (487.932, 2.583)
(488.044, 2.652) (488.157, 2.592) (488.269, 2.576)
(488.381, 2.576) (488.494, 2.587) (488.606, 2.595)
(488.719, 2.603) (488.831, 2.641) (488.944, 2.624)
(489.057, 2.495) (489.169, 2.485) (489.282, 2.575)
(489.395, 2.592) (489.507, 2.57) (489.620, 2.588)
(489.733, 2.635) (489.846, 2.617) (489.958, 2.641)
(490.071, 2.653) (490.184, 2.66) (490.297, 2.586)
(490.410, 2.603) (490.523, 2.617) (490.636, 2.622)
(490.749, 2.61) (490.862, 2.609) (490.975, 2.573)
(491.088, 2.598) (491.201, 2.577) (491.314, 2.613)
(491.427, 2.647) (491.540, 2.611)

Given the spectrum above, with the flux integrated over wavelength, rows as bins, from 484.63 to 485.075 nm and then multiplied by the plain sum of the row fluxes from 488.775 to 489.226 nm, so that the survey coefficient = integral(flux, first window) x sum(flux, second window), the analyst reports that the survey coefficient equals 11.7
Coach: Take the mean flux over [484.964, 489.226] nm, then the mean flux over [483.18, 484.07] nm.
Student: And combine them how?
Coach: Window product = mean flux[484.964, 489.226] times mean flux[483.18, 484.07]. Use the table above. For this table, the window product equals 6.28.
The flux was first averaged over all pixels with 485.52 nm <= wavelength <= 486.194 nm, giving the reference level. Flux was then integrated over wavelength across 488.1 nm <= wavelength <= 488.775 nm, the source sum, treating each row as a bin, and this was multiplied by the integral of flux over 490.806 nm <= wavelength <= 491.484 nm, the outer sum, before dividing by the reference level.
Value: 1.55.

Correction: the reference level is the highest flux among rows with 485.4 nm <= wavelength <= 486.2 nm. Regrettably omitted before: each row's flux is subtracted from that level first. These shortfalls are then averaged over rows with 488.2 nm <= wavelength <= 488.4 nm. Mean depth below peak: -0.18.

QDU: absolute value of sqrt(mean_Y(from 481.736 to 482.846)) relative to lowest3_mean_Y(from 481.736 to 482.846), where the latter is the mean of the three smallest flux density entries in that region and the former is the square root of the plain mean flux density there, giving 0.62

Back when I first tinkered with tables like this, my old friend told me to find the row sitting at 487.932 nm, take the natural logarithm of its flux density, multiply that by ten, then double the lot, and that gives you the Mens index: 19.0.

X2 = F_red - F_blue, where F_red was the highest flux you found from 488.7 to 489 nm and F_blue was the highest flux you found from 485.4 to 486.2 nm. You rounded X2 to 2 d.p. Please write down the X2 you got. 0.24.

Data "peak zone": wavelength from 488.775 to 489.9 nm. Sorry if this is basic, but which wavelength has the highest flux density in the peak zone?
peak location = 488.831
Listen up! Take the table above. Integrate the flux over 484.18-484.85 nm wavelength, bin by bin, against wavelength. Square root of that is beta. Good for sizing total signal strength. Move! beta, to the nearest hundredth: 1.32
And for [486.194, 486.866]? 1.22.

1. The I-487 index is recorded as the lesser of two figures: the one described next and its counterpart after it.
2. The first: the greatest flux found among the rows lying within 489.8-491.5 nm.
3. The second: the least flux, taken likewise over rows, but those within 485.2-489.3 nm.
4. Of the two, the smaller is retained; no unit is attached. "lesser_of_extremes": 1.3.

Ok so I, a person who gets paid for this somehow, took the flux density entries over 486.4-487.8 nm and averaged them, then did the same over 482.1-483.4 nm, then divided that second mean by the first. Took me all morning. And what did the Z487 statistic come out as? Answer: 1.07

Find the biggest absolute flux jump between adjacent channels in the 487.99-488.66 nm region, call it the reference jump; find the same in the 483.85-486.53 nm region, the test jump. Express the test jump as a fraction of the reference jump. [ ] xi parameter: 7.6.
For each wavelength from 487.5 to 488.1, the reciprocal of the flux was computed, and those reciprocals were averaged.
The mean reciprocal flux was 0.390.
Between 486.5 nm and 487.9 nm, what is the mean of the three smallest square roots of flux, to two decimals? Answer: 1.54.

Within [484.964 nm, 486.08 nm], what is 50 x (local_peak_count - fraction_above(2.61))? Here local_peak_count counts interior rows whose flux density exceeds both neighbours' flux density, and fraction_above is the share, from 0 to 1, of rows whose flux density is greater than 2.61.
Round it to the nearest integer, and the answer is 50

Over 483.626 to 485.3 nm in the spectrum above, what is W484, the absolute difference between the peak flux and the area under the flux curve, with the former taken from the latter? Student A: 1.7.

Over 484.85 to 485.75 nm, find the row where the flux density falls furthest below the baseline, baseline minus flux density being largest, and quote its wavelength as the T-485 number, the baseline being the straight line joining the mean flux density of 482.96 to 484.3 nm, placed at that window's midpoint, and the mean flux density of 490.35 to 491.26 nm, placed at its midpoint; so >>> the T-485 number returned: 485.690 nm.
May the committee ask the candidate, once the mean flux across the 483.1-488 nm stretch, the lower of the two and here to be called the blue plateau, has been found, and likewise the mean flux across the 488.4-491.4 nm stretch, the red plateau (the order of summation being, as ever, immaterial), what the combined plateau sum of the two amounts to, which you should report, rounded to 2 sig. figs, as 5.0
